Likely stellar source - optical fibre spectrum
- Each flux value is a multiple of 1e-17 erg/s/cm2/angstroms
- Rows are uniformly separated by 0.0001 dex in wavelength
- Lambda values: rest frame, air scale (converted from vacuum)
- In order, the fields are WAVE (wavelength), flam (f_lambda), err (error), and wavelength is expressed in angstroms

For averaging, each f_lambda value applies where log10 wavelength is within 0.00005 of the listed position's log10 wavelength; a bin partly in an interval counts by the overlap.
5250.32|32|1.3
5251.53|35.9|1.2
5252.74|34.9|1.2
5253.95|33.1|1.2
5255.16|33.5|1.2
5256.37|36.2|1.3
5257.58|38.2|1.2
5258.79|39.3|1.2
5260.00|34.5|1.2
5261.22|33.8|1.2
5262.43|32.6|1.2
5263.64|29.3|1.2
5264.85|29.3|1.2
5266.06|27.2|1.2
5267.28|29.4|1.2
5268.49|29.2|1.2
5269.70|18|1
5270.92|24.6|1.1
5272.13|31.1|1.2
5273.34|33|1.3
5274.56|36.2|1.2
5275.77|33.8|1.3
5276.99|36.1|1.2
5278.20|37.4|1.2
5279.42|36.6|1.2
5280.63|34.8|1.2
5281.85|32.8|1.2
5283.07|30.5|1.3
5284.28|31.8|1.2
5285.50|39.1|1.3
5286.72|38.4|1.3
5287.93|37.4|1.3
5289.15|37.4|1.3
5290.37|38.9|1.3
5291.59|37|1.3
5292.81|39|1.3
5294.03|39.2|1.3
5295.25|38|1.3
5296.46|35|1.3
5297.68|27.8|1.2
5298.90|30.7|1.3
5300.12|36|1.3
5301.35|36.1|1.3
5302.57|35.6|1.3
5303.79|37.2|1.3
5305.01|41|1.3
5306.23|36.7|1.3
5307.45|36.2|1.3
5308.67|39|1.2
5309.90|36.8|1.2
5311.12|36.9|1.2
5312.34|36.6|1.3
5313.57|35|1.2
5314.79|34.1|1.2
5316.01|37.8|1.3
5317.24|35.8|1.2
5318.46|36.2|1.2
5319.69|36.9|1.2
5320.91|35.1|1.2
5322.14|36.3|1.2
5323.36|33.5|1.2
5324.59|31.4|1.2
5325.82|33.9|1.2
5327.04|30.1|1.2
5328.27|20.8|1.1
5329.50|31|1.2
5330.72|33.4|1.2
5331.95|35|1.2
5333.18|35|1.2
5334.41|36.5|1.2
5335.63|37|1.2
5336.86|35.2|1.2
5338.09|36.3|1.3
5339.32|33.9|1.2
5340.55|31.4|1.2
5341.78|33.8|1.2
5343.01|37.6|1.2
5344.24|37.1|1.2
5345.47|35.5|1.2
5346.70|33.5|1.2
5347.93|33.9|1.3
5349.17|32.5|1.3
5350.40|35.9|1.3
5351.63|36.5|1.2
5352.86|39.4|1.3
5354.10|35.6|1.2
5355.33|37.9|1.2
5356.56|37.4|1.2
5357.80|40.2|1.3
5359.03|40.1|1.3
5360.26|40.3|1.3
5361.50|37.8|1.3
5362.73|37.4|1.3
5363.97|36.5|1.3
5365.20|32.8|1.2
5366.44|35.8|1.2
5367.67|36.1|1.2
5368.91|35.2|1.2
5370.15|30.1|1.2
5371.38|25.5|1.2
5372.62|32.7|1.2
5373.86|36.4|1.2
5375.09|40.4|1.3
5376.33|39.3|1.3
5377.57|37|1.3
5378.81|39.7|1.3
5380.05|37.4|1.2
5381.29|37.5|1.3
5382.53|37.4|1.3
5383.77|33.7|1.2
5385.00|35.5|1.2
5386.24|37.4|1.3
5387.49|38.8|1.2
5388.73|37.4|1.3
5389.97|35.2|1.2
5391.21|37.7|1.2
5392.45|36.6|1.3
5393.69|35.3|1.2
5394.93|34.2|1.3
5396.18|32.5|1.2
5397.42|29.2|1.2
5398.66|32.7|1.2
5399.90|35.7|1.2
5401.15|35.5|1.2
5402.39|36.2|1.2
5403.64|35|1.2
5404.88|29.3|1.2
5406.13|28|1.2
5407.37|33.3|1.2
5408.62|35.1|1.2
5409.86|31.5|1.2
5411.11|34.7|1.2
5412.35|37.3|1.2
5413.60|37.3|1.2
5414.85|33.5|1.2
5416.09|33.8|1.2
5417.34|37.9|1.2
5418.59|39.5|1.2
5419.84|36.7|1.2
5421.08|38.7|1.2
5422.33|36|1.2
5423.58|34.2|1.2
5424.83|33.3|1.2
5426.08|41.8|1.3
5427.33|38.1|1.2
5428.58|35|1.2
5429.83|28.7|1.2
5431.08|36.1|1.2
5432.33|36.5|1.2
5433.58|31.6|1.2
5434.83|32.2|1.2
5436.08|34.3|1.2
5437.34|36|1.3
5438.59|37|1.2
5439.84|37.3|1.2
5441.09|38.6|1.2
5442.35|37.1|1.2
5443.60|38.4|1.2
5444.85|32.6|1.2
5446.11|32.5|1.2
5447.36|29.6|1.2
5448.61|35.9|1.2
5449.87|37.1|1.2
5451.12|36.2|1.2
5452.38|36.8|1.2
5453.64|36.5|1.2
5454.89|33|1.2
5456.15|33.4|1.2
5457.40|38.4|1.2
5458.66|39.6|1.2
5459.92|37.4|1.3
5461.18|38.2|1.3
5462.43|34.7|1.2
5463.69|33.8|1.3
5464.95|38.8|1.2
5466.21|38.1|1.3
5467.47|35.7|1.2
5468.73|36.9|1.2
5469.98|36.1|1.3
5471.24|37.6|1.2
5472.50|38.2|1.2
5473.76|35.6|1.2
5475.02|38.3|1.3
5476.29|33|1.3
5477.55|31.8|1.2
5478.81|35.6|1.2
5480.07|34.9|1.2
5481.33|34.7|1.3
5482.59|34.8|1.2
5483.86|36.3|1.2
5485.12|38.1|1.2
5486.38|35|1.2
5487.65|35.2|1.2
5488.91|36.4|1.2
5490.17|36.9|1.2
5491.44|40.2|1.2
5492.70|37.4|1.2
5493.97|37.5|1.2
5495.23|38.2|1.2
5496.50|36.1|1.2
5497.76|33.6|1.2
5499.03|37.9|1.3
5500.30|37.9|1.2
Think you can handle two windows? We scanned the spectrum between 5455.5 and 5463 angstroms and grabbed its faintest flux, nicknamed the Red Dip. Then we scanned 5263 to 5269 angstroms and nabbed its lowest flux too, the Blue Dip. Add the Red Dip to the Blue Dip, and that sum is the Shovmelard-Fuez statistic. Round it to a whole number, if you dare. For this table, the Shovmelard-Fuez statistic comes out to 61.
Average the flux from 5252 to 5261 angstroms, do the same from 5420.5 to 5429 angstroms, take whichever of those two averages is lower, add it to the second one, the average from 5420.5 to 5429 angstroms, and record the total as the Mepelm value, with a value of 72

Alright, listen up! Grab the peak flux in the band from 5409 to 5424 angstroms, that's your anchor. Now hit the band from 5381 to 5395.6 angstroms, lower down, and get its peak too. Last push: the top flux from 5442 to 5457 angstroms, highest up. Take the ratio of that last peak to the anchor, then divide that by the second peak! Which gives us 0.0251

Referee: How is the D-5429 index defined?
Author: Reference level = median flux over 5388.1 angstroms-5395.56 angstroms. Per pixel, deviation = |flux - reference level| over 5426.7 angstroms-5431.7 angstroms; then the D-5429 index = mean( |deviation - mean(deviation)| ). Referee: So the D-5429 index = 2.3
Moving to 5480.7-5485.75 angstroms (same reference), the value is 0.5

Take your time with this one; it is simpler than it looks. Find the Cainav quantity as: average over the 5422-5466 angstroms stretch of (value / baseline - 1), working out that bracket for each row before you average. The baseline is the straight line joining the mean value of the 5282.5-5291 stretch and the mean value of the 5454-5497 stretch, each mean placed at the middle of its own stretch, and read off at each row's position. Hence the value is -0.019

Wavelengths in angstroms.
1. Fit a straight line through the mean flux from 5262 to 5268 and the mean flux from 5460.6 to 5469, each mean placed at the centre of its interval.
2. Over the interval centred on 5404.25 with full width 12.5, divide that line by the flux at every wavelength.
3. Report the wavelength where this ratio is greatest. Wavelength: 5406.13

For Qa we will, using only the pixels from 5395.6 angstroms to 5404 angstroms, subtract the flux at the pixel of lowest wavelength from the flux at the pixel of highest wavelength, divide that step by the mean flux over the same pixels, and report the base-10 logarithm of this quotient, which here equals -1.1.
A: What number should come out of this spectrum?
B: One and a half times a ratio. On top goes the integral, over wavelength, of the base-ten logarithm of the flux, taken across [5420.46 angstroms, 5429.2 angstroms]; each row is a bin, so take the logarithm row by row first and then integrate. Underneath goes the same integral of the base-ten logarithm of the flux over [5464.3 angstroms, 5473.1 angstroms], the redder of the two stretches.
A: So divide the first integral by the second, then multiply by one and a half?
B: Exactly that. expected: 1.48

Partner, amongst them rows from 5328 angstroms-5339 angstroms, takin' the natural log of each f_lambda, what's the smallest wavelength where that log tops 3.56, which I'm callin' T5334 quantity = 5334.41 angstroms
